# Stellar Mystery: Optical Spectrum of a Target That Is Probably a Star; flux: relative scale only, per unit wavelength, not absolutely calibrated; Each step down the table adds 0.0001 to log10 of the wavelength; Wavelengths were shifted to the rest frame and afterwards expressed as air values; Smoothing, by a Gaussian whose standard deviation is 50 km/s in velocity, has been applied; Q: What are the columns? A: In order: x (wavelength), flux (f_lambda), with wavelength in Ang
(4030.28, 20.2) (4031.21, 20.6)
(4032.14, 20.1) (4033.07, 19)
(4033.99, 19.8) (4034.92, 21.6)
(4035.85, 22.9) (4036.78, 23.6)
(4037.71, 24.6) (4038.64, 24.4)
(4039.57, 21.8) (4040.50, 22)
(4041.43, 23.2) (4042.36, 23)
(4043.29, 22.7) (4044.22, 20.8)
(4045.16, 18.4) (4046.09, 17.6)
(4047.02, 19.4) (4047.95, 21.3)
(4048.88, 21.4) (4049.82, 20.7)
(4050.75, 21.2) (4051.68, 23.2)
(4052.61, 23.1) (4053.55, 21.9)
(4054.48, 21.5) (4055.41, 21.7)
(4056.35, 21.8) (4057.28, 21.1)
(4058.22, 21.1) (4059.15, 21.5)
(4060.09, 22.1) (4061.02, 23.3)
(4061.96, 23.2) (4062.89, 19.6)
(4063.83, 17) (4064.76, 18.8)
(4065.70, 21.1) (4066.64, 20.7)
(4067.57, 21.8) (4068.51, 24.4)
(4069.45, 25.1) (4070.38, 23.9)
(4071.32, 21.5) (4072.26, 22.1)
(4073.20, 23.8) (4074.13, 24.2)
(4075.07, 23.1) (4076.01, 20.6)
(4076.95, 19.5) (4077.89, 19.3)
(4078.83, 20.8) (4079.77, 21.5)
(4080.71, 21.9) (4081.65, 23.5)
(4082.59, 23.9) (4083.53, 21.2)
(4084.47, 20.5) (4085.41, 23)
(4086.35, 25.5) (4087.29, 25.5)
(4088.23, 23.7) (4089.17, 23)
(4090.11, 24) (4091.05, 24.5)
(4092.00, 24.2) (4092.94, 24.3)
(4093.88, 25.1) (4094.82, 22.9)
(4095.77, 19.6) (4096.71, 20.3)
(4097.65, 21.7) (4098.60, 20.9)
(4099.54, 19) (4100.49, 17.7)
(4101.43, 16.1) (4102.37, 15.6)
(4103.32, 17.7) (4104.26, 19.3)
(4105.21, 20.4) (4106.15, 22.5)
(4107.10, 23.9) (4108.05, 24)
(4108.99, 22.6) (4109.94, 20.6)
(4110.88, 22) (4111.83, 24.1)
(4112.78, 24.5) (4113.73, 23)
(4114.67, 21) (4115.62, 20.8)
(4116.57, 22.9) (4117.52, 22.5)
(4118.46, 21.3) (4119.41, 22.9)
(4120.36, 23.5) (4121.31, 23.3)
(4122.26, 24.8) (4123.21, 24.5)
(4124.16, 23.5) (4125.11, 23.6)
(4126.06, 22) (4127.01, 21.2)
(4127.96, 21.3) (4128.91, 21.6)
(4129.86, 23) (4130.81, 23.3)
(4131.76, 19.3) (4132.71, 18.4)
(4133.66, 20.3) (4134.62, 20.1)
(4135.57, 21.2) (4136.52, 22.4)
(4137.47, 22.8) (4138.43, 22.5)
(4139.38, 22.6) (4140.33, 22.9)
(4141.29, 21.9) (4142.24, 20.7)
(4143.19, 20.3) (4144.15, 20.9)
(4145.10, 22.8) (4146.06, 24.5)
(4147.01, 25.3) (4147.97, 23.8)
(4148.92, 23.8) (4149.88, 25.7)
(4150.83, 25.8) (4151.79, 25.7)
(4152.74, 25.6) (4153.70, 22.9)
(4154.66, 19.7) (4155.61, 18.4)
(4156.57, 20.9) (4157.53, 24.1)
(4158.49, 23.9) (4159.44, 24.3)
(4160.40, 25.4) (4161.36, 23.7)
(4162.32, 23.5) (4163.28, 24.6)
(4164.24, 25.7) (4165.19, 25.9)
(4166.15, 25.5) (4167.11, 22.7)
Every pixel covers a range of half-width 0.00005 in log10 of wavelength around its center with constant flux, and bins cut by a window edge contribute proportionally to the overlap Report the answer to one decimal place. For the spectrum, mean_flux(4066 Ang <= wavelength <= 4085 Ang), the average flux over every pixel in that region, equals 22.2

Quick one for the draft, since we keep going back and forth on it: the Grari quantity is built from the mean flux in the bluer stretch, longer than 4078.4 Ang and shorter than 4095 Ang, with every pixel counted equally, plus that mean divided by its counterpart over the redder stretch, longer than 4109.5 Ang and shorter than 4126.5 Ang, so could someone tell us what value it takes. 24.3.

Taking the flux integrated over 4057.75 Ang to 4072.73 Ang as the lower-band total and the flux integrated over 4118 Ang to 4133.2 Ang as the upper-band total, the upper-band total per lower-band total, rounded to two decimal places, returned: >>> 1.04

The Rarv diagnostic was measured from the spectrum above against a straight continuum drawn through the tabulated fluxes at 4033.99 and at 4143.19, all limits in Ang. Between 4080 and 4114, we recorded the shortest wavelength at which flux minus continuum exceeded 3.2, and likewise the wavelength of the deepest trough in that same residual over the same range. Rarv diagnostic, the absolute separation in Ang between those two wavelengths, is 20.7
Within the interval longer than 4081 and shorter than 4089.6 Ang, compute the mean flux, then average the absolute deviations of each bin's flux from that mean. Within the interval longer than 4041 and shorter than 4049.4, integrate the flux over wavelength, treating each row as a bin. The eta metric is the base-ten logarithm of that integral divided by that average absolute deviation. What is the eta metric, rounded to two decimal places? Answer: 2.15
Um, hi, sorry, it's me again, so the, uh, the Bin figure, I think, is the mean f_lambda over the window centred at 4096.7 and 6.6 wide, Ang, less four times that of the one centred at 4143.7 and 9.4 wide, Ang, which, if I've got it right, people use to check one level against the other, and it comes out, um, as -69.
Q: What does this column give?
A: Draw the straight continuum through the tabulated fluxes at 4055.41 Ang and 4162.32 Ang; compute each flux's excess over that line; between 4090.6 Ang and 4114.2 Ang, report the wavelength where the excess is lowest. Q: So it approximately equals 4102.37 Ang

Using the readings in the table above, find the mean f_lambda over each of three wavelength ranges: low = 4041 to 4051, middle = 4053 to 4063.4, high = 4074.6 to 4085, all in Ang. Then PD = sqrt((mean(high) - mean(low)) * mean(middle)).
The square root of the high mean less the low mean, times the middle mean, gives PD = 3.5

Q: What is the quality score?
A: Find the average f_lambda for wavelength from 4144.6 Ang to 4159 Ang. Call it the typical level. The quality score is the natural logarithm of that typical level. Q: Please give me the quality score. 3.16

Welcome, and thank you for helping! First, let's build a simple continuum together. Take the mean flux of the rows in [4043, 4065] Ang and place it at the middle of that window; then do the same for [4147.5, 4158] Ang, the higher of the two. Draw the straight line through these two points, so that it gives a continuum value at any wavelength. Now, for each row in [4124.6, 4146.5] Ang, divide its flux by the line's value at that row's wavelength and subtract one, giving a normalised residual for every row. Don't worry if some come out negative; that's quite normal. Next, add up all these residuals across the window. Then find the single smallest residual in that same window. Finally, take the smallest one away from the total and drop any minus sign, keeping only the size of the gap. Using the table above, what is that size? 1.0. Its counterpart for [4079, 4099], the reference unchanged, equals 1.1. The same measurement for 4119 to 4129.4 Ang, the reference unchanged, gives 0.2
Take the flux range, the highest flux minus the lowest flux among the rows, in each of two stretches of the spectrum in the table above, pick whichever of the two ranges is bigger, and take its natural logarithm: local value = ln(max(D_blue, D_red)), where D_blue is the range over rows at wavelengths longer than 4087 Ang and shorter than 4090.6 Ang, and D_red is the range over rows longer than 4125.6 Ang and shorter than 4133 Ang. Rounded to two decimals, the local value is 1.59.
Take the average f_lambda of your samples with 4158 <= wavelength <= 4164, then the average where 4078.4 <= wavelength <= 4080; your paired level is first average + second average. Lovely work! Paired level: 45.4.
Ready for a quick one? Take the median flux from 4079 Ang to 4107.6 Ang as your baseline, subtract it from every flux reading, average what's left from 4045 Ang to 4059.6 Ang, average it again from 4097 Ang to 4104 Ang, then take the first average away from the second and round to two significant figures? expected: -2.7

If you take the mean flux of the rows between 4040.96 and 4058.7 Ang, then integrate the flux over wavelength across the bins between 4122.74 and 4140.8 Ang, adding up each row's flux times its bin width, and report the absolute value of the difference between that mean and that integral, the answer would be 375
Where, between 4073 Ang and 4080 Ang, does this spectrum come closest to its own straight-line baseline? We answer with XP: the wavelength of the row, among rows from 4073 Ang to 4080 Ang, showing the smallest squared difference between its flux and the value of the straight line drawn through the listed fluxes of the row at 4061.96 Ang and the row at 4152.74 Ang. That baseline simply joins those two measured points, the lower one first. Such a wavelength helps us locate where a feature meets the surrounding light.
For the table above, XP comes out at 4073.20 Ang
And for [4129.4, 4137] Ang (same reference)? 4130.81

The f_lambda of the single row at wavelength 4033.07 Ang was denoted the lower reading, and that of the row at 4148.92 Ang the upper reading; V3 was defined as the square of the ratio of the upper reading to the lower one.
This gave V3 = 1.57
